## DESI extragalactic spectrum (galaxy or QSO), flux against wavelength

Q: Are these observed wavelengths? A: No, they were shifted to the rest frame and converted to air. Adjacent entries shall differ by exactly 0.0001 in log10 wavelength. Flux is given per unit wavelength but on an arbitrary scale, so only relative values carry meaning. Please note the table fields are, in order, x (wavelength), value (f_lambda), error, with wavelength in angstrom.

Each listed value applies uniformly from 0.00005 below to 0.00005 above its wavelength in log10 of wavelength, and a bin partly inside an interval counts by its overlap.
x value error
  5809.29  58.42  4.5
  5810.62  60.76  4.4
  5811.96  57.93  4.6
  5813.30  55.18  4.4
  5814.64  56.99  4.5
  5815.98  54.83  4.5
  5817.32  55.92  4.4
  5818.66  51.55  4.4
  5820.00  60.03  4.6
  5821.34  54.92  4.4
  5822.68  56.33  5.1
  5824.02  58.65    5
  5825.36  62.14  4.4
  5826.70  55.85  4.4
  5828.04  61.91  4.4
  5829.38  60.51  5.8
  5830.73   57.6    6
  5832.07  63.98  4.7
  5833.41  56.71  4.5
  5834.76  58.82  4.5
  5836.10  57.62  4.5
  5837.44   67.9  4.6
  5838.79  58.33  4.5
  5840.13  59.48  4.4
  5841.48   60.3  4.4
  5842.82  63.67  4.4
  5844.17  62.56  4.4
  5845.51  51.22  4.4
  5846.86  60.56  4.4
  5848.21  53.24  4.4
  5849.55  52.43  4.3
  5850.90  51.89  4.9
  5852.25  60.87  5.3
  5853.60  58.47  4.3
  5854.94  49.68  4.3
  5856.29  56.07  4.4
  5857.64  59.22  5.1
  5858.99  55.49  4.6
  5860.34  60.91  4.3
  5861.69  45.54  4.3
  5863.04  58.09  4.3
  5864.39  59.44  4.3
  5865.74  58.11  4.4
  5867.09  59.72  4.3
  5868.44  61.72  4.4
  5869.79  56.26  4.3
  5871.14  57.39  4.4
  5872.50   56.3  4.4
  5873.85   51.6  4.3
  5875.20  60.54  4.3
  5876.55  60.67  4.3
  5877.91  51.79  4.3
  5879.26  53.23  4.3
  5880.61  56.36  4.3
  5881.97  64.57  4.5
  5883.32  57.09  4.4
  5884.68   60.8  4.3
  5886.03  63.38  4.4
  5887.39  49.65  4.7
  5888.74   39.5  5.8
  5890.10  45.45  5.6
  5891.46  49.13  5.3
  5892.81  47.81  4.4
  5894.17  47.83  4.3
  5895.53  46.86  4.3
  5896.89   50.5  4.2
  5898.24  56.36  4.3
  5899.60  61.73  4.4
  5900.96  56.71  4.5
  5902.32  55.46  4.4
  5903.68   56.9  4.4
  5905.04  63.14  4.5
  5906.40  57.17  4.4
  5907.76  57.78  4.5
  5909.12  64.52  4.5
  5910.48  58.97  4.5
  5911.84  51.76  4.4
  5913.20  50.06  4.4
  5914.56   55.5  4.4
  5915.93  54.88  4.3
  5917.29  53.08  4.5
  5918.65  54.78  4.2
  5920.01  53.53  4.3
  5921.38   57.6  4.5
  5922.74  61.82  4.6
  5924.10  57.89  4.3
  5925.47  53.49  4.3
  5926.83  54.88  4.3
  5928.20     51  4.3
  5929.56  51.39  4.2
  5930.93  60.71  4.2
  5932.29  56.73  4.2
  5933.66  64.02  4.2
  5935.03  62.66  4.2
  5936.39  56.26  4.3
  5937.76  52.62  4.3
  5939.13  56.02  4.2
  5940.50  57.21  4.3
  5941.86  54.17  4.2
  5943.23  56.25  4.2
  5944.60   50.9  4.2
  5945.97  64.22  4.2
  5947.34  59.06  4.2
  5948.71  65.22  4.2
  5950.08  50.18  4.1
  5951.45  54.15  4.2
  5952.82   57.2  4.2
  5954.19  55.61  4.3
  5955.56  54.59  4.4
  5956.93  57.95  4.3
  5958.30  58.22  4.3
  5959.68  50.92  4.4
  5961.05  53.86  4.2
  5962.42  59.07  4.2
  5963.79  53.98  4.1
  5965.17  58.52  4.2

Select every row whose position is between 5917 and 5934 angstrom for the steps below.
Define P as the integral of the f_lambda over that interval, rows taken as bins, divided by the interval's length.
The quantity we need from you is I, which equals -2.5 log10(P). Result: -4.37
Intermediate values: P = 56.1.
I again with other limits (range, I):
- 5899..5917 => -4.39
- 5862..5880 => -4.39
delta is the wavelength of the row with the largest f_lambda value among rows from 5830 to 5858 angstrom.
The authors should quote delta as 5837.44 angstrom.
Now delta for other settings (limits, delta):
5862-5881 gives 5868.44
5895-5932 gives 5909.12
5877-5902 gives 5881.97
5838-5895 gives 5881.97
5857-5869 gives 5868.44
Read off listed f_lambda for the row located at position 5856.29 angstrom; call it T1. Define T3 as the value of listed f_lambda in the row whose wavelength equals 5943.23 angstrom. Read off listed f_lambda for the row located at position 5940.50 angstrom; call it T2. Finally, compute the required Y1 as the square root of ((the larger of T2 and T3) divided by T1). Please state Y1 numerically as 1.01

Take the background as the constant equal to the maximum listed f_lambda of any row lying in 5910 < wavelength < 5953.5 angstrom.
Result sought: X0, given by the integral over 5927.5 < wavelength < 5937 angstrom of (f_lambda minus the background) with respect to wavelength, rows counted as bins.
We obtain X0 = -73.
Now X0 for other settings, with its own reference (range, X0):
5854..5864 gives -100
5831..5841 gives -49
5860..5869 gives -70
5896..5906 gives -82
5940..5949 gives -66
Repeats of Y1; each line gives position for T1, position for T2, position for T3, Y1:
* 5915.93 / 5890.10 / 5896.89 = 0.96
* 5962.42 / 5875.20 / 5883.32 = 1.01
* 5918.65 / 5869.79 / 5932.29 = 1.02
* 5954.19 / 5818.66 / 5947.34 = 1.03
